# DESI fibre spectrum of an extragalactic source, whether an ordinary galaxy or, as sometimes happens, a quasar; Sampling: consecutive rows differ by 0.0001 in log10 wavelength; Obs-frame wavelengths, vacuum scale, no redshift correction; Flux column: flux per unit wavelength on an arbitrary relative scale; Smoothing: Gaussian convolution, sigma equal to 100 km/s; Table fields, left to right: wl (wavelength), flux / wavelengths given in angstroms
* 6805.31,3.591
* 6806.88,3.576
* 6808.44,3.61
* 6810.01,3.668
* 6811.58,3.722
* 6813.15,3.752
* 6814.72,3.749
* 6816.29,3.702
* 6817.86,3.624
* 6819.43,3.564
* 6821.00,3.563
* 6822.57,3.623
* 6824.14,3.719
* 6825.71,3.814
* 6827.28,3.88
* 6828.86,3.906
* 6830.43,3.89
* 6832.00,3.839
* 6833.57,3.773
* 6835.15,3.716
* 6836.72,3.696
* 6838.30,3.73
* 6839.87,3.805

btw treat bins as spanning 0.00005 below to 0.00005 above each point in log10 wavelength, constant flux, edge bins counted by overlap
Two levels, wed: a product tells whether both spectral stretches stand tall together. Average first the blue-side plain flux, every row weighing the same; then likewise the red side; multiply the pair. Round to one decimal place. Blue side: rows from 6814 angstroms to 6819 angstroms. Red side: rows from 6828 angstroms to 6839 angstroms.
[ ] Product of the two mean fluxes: 14.0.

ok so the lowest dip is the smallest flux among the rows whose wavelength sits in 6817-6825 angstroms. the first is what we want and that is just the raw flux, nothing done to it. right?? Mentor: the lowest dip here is 3.563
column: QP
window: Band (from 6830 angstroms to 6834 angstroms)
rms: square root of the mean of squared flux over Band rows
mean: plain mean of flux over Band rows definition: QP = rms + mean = 7.67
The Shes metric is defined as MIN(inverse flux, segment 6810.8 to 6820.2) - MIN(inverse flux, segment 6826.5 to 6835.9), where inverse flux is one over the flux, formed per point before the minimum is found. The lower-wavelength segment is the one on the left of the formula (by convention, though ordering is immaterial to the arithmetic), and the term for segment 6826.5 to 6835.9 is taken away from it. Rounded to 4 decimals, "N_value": 0.0105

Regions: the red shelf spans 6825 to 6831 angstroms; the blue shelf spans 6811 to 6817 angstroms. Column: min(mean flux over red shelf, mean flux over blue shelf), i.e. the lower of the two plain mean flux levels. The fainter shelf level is 3.73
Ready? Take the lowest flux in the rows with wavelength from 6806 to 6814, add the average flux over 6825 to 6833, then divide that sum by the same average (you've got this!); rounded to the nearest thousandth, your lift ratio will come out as 1.925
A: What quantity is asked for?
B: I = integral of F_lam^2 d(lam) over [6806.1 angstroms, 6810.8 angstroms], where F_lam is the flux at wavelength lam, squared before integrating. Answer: 62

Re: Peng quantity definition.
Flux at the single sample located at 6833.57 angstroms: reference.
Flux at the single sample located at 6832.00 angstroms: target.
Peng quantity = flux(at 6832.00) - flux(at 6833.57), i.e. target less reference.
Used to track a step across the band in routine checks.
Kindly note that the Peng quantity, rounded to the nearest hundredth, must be 0.07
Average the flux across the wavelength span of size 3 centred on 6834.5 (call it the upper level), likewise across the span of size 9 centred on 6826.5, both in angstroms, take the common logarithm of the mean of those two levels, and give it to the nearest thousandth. 0.577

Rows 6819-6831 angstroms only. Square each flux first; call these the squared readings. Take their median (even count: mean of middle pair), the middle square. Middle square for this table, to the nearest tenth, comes 14.2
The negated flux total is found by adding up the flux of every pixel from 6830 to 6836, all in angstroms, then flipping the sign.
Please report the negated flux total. -15.2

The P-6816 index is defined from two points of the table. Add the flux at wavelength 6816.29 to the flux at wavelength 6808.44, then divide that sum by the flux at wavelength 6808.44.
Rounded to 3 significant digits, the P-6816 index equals 2.03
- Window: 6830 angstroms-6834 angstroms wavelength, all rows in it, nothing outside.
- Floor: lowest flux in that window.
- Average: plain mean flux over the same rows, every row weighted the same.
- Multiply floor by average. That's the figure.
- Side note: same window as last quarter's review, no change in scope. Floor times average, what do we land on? 14.5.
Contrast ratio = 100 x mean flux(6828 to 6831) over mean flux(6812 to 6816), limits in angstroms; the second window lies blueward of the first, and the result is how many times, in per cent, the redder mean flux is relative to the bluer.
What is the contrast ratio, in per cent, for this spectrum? 104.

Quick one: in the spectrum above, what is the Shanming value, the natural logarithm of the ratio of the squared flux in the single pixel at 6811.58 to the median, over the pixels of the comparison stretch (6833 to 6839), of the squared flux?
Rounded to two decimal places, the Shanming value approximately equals 0.00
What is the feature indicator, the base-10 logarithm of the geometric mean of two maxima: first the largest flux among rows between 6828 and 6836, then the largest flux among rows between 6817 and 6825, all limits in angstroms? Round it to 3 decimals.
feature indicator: 0.581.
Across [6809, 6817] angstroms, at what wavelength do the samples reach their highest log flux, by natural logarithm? 6813.15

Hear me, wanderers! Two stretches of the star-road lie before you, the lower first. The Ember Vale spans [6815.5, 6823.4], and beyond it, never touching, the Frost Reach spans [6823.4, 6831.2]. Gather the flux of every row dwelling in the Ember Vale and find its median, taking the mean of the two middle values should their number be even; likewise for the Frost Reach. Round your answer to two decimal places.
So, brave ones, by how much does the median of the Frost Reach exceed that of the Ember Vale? 0.26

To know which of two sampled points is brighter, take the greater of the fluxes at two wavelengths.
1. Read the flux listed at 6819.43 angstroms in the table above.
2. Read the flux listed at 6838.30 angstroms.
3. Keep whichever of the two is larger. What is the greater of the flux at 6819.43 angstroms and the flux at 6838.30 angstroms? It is 3.73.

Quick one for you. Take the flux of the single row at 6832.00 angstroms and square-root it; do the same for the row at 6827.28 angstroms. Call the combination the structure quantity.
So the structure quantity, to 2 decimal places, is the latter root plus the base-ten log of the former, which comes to 2.26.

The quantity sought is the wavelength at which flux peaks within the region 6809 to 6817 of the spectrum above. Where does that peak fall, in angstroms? 6813.15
